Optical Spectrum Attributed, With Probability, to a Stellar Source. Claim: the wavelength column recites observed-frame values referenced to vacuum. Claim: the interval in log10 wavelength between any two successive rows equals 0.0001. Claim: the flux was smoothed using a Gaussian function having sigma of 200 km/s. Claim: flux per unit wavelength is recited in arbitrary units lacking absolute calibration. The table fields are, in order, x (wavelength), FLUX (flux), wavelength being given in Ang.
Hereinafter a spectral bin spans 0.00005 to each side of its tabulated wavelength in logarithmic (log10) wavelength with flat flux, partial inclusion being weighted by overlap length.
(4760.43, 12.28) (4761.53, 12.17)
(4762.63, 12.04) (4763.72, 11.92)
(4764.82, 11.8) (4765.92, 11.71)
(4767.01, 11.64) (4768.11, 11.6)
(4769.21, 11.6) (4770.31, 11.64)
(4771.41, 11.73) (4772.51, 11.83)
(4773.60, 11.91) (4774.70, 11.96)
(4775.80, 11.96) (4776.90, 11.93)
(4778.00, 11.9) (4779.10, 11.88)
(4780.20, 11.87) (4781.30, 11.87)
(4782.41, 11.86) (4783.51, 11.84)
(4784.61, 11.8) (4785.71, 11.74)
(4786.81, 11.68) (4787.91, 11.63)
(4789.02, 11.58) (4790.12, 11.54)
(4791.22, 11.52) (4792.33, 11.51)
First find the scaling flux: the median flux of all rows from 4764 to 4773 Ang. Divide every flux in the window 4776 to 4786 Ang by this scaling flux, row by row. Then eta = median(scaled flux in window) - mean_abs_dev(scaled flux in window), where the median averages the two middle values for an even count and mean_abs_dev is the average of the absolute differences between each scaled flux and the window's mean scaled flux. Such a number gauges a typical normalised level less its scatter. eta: 1.01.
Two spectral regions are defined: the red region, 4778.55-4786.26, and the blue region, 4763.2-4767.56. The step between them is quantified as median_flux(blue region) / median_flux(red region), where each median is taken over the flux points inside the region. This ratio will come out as 0.991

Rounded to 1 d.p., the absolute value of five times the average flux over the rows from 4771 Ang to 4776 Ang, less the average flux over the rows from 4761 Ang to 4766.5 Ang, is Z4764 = 47.5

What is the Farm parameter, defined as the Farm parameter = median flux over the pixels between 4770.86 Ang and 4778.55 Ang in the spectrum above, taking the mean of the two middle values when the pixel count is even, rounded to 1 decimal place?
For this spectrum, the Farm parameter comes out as 11.9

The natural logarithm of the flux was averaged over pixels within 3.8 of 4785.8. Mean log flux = 2.46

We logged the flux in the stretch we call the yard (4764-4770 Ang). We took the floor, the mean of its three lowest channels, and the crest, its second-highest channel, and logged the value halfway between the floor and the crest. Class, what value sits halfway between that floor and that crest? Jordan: 11.7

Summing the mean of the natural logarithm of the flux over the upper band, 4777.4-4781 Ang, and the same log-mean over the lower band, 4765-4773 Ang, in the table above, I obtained 4.933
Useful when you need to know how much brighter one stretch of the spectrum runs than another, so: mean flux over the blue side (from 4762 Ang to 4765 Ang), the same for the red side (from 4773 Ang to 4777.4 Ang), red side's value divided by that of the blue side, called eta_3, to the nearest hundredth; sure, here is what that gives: 1.00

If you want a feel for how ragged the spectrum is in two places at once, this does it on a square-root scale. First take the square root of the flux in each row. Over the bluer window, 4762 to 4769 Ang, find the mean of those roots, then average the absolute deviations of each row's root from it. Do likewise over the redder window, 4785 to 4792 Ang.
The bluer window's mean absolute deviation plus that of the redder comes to 0.030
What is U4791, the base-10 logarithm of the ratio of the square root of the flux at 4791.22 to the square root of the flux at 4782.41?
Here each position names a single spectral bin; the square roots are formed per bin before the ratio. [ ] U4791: -0.006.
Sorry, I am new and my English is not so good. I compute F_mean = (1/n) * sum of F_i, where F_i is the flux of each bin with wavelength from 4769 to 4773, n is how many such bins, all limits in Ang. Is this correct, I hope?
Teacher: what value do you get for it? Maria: 11.7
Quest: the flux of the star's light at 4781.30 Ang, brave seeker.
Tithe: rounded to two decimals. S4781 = 11.87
